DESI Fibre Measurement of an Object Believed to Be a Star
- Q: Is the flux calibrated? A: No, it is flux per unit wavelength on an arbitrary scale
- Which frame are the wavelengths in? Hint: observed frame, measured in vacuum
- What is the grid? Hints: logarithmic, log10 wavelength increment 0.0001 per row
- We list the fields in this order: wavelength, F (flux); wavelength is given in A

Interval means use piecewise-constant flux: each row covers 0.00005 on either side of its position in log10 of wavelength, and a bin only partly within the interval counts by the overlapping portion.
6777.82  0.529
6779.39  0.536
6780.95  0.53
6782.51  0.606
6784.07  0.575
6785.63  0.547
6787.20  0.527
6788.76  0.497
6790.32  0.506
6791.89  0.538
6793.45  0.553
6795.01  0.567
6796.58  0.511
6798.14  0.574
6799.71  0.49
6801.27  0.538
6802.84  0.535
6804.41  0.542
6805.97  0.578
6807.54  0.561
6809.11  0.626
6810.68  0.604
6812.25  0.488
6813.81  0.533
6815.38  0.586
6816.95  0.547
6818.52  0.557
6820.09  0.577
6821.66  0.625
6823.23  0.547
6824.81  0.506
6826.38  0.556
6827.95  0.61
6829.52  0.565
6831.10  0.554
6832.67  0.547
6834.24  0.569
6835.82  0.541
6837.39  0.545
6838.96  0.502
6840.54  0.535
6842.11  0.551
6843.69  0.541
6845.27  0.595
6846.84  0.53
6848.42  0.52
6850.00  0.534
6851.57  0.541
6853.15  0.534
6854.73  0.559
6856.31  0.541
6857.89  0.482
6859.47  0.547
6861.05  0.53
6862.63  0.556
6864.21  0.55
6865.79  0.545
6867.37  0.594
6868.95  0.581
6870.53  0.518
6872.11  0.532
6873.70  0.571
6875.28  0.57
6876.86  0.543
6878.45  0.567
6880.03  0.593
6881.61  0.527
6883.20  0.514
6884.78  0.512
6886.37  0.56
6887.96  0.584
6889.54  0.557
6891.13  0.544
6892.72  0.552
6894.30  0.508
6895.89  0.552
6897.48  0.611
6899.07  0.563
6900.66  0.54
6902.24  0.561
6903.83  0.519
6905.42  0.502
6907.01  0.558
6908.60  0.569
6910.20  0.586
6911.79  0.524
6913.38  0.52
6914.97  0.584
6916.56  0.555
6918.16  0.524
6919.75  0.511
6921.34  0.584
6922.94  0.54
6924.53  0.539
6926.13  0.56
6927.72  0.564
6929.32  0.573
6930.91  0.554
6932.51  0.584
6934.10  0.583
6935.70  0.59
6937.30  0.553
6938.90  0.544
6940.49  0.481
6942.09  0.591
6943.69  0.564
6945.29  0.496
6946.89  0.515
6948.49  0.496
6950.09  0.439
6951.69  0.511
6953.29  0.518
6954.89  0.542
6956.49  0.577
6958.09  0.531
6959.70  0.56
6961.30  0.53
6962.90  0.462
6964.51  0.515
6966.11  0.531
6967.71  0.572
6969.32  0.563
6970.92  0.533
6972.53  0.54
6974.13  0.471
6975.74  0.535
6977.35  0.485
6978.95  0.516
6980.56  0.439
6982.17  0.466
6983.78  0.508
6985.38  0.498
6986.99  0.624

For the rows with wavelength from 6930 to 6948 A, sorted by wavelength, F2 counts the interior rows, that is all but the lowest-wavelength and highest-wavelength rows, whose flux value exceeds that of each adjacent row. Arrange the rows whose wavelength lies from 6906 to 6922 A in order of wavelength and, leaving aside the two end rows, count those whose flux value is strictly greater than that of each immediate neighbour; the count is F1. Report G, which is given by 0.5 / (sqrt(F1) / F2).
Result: 1.1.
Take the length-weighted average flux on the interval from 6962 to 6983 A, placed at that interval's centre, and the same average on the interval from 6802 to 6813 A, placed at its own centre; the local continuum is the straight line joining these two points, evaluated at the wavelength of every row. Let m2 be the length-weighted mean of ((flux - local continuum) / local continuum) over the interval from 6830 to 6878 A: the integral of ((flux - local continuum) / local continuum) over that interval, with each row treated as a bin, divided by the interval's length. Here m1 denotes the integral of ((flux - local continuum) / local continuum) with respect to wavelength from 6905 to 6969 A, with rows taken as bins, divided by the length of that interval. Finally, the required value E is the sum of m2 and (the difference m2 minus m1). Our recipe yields -0.04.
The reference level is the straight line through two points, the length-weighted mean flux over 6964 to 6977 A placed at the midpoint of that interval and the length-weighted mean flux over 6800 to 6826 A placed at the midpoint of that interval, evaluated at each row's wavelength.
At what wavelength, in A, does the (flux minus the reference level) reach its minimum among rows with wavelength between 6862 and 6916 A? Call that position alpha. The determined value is 6905.42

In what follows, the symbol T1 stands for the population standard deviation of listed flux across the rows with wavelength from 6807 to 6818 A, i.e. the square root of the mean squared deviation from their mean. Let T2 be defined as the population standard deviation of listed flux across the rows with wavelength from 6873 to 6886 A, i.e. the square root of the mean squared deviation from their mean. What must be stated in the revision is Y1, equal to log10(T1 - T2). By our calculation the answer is -1.8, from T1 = 0.043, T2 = 0.028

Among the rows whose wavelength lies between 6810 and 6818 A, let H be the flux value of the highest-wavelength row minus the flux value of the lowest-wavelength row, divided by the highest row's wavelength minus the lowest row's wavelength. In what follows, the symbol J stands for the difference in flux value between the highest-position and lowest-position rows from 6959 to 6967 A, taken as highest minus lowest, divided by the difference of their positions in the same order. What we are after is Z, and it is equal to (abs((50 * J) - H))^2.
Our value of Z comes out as 0.05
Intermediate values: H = -0.0091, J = -0.0045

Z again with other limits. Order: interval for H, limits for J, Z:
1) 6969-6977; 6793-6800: 0.25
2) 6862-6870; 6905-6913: 0.03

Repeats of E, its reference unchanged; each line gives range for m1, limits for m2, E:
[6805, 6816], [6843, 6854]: -0.04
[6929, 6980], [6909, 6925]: 0.04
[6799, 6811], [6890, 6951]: 0.08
